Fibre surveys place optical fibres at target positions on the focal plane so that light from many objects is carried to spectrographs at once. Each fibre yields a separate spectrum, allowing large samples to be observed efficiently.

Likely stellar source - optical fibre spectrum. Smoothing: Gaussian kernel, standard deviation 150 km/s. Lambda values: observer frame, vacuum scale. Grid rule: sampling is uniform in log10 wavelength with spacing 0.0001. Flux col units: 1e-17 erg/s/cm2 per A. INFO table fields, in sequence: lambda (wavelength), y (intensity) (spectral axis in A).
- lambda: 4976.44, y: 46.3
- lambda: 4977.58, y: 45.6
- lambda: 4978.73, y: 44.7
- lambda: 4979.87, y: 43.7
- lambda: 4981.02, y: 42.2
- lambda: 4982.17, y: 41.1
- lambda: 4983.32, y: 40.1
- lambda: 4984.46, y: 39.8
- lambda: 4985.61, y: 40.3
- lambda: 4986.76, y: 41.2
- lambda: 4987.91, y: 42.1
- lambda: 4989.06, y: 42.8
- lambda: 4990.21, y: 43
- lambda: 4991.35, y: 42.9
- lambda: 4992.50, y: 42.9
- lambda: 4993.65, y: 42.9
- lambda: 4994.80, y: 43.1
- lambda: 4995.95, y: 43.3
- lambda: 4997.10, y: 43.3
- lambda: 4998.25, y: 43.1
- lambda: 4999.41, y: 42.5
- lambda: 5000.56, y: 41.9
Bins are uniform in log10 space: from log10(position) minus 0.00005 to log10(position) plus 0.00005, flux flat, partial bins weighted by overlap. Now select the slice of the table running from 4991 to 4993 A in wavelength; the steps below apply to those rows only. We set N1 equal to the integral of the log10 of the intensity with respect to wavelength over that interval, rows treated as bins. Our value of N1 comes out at 3.3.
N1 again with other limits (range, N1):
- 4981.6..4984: 3.9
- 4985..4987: 3.2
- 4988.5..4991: 4.1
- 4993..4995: 3.3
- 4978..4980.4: 4.0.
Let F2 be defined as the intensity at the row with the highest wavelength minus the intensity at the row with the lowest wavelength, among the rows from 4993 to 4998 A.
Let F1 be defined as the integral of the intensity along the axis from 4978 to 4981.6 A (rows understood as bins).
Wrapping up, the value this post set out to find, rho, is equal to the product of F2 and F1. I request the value 63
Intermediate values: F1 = 157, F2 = 0.4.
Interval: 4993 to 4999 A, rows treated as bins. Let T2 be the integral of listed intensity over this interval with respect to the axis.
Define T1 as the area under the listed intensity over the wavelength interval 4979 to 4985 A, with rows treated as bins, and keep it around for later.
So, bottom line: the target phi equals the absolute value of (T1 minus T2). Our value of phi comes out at 9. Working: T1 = 250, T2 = 258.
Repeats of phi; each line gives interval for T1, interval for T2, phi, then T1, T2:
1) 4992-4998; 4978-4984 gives 4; 259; 254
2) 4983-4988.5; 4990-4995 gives 9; 224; 215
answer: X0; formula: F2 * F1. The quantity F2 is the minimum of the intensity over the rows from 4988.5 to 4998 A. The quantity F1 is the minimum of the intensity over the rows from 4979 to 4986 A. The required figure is 1703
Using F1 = 39.8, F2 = 42.8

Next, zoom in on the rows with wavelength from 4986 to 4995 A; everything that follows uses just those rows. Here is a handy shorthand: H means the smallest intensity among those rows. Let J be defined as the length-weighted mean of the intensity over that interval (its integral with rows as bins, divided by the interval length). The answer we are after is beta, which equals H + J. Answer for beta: 84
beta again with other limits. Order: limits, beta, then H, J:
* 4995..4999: 86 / 43.1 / 43.1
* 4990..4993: 86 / 42.9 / 43.0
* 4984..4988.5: 81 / 39.8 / 40.8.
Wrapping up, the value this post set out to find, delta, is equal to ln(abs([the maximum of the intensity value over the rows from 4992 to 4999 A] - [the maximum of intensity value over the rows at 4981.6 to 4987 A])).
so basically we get 0.7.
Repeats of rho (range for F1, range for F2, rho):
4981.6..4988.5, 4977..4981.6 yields -956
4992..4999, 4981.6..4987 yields 30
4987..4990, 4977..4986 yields -673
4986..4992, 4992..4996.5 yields 102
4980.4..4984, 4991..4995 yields 30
